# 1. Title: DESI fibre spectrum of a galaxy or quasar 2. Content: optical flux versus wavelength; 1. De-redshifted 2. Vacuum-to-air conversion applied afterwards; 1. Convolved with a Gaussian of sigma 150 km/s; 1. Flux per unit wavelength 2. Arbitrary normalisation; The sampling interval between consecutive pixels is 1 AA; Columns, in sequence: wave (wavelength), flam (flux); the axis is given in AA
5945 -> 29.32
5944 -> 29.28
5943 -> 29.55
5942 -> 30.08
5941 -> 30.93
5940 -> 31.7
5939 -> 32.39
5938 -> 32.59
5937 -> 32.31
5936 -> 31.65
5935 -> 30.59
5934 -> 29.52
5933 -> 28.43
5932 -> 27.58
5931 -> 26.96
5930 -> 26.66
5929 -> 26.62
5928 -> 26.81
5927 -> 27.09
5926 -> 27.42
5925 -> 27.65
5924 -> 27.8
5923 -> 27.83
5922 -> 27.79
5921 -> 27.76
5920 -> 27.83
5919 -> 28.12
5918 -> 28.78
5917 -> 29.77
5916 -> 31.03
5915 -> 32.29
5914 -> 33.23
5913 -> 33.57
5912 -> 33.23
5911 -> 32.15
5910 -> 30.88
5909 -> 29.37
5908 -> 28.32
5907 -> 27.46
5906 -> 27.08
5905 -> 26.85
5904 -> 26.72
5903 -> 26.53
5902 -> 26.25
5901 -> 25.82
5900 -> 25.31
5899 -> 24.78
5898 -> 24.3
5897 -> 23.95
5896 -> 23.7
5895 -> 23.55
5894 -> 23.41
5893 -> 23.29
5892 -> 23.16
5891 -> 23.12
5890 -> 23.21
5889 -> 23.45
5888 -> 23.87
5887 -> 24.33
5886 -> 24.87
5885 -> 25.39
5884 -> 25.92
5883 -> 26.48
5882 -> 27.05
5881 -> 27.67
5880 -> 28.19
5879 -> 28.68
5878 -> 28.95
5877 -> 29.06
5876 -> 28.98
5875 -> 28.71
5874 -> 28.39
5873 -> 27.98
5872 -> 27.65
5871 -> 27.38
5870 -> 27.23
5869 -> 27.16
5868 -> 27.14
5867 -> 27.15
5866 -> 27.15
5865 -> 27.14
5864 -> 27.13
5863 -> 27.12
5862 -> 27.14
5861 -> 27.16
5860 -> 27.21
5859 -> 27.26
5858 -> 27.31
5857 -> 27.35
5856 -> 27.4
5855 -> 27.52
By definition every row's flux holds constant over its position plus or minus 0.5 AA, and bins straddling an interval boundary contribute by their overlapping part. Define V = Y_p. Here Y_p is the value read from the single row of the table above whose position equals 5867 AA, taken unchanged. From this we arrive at 27.15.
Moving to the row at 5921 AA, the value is 27.76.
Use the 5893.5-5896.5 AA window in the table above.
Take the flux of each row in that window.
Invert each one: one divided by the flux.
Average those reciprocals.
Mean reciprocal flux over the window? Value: 0.0425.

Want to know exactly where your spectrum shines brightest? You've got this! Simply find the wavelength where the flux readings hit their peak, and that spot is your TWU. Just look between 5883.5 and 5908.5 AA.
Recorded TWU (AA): 5908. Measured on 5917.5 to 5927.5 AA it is 5918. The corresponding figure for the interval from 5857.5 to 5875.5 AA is 5875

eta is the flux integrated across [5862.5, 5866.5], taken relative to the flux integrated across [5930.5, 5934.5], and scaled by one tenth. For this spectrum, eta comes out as 0.10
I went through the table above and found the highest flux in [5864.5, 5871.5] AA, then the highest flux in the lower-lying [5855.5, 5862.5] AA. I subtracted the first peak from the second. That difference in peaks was 0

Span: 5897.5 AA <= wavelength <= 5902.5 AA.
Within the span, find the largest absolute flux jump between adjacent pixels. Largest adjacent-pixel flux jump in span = 0.53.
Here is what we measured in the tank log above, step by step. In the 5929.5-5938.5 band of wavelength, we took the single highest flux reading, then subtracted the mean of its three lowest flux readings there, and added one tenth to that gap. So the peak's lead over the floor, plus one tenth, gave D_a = 5.6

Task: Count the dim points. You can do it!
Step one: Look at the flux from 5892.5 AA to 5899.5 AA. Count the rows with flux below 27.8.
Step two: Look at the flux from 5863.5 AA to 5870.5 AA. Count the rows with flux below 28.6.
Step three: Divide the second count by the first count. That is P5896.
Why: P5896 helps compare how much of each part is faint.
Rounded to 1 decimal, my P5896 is 1.0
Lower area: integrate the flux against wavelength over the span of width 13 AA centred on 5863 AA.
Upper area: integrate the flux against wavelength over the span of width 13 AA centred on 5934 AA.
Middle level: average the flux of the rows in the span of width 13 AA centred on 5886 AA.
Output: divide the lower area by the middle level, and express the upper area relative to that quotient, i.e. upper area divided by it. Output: 27.3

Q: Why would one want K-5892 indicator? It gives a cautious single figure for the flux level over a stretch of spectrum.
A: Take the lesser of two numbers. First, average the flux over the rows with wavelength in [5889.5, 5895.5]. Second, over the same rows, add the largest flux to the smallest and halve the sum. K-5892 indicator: 23.3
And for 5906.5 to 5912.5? 30.2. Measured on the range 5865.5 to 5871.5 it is 27.2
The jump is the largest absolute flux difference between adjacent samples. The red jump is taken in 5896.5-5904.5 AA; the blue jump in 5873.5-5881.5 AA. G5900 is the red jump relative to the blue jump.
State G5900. 1.0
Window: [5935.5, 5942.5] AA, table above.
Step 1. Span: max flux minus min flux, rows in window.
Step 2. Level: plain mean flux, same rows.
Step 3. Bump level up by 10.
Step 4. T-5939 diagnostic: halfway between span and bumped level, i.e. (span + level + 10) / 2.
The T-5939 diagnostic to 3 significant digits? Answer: 22.1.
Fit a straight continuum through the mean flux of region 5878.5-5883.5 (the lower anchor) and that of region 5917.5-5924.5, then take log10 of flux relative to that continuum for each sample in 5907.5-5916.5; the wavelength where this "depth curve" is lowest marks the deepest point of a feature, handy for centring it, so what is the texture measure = 5908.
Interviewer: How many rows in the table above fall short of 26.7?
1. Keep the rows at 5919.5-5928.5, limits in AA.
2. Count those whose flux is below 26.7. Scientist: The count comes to 0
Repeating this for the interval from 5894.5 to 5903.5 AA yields 9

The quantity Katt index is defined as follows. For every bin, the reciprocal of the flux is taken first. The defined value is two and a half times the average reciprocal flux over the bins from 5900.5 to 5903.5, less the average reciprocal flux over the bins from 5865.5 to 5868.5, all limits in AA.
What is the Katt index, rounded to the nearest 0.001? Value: 0.059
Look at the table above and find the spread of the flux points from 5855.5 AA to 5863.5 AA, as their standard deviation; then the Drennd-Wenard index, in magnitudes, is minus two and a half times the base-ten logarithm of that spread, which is 2.5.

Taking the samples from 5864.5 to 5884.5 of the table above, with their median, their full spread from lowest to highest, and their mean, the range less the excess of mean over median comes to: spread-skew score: 3.0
